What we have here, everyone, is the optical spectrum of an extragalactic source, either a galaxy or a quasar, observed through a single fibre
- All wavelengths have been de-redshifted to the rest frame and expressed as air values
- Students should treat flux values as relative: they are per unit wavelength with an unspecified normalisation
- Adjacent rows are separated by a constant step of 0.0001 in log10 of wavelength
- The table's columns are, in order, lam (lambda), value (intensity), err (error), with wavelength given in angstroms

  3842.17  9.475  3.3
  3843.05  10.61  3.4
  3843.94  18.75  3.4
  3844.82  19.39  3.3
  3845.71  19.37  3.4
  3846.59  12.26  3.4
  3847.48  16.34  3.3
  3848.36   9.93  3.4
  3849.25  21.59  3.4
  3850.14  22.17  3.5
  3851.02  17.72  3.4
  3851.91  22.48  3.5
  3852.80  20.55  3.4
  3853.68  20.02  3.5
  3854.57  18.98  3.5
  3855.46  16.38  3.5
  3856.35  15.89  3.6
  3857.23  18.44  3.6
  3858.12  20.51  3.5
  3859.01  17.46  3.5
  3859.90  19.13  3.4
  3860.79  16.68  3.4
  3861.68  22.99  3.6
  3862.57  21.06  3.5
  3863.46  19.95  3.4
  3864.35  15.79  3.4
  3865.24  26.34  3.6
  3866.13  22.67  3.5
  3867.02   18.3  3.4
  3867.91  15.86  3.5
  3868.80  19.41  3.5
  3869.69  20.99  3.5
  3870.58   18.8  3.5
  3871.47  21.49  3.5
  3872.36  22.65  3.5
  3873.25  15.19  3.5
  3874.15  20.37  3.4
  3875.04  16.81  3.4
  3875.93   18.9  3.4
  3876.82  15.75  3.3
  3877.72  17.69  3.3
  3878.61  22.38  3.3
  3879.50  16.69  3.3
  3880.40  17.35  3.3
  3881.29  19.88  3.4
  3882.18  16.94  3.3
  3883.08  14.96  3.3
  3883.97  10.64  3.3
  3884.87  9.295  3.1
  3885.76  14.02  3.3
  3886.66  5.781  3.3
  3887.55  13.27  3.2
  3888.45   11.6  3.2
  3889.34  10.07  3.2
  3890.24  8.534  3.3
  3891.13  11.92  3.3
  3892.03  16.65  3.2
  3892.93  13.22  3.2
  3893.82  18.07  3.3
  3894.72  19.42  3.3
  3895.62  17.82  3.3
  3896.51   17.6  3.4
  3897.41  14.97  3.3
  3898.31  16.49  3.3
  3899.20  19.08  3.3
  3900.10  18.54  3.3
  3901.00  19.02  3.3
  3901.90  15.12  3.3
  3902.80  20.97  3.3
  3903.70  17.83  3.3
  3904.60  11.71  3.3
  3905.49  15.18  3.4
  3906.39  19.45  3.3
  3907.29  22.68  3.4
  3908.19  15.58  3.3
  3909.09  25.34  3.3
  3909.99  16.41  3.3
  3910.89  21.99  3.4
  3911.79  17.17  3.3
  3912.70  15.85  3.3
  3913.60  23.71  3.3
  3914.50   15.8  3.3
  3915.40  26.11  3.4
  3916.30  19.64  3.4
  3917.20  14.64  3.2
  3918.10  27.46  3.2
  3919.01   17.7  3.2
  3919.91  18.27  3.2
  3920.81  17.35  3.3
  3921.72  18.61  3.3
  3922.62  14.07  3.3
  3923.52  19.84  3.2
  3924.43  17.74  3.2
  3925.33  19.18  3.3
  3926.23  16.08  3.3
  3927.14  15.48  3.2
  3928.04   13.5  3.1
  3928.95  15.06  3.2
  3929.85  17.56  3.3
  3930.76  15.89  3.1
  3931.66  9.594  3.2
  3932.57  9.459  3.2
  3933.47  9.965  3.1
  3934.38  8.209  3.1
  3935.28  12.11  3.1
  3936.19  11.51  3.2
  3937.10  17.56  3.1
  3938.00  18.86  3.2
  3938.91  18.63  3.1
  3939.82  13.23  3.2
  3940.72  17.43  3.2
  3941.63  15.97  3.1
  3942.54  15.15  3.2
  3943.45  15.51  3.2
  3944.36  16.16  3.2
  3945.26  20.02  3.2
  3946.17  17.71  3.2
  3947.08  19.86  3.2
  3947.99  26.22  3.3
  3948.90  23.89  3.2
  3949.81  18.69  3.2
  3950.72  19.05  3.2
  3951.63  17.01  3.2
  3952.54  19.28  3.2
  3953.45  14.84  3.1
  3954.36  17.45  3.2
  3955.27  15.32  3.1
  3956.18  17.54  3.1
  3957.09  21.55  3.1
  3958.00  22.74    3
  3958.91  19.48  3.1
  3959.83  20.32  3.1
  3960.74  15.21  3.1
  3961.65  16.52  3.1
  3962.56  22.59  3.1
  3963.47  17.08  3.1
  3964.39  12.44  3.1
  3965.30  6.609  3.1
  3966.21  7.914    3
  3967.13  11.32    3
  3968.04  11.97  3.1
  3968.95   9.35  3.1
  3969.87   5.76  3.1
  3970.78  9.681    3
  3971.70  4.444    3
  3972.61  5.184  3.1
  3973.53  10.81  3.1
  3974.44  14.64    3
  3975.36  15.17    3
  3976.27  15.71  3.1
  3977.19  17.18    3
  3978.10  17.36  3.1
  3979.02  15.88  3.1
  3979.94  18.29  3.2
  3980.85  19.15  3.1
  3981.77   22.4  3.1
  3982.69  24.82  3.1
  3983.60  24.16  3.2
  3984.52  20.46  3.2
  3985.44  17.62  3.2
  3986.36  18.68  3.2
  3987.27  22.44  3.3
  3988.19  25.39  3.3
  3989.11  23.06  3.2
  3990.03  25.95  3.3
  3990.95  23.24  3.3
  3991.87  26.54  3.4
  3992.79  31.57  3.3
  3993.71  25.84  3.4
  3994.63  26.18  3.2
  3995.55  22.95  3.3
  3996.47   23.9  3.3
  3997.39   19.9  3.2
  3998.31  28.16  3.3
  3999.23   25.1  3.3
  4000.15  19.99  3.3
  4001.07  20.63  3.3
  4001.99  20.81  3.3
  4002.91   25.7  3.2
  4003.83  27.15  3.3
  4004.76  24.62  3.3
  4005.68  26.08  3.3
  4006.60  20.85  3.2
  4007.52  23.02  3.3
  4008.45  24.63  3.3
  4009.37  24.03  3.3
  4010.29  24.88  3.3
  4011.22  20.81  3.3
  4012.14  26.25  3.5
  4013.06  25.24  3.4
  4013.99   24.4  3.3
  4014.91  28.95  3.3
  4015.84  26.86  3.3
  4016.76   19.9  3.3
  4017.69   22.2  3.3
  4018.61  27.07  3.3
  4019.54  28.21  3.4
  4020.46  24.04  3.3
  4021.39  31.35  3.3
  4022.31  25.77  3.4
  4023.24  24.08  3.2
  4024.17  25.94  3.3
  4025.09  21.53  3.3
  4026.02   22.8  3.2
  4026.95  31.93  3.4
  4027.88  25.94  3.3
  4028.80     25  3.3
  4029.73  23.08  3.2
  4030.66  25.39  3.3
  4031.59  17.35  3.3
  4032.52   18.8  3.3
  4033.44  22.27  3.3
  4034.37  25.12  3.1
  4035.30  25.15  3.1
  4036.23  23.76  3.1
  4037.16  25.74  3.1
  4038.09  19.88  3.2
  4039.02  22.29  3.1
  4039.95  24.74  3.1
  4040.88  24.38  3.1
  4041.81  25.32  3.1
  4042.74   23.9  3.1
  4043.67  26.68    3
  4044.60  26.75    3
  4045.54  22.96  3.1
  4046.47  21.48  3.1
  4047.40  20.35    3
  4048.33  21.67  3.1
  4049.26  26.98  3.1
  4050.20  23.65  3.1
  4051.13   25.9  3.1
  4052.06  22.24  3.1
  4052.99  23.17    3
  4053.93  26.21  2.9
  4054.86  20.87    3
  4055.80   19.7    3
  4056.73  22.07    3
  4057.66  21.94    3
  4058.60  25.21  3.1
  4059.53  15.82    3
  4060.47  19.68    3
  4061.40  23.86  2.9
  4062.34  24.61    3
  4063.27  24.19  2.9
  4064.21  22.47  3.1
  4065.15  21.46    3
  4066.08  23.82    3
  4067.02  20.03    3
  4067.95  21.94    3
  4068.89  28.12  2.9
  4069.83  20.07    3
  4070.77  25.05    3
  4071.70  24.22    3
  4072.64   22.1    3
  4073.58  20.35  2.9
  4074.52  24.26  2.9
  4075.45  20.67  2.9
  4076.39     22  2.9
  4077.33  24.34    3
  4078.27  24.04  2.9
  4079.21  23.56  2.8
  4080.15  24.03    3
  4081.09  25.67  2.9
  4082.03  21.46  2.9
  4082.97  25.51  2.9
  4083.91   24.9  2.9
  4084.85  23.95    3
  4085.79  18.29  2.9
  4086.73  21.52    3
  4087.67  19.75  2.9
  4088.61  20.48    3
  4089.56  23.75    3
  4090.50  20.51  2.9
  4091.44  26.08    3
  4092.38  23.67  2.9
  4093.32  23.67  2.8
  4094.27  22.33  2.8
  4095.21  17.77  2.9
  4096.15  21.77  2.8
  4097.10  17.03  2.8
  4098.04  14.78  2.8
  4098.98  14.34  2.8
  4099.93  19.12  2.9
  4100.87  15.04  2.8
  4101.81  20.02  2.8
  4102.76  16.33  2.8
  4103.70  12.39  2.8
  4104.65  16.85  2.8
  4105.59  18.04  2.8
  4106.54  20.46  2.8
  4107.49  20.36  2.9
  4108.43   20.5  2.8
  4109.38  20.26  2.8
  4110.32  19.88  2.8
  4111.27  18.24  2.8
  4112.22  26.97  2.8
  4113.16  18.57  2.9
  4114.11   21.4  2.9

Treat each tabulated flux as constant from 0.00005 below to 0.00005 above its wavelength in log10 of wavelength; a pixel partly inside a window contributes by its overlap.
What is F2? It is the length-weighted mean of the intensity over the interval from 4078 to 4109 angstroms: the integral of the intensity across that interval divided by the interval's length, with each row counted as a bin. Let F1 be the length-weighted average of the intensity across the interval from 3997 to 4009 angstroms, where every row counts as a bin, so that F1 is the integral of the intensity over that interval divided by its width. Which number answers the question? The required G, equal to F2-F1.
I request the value -3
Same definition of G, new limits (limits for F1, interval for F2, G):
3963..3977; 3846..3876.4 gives 8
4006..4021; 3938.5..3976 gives -9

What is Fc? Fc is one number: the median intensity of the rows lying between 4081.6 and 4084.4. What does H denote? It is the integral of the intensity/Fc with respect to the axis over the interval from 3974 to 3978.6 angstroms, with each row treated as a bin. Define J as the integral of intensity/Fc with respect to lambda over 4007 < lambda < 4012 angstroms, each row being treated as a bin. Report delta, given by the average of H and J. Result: 3.85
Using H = 2.96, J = 4.7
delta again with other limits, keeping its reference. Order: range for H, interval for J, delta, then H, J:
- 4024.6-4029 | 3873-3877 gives 3.67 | 4.51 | 2.8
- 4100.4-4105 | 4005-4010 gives 3.88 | 2.98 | 4.8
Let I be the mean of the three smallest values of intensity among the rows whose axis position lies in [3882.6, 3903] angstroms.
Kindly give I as 7.9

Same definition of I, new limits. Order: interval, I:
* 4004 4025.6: 20.5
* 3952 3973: 5.1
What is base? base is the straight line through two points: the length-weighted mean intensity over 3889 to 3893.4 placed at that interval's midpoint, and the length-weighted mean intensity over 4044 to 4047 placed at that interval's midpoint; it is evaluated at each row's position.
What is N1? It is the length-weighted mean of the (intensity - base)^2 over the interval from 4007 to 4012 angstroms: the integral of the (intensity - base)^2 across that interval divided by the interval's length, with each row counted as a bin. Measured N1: 9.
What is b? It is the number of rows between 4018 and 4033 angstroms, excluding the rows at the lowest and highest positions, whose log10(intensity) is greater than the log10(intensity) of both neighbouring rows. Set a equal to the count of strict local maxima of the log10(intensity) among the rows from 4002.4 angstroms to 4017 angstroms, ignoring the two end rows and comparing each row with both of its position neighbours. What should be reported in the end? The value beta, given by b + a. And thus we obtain 11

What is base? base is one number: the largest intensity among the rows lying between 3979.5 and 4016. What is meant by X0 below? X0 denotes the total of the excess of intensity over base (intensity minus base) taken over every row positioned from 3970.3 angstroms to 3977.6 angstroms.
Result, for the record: -160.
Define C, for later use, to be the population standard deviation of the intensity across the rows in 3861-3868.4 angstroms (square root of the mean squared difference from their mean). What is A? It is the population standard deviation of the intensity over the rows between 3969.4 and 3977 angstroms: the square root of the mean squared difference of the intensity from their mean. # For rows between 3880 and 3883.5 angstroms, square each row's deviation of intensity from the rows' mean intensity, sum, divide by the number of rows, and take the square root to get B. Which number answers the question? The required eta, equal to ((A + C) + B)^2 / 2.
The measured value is 46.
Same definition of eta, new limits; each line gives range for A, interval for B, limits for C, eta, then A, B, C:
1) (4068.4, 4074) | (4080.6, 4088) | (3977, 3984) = 37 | 2.8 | 2.6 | 3.2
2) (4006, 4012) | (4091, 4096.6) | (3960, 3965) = 28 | 1.7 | 2.5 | 3.3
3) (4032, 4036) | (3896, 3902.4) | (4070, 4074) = 18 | 2.6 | 1.6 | 1.8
